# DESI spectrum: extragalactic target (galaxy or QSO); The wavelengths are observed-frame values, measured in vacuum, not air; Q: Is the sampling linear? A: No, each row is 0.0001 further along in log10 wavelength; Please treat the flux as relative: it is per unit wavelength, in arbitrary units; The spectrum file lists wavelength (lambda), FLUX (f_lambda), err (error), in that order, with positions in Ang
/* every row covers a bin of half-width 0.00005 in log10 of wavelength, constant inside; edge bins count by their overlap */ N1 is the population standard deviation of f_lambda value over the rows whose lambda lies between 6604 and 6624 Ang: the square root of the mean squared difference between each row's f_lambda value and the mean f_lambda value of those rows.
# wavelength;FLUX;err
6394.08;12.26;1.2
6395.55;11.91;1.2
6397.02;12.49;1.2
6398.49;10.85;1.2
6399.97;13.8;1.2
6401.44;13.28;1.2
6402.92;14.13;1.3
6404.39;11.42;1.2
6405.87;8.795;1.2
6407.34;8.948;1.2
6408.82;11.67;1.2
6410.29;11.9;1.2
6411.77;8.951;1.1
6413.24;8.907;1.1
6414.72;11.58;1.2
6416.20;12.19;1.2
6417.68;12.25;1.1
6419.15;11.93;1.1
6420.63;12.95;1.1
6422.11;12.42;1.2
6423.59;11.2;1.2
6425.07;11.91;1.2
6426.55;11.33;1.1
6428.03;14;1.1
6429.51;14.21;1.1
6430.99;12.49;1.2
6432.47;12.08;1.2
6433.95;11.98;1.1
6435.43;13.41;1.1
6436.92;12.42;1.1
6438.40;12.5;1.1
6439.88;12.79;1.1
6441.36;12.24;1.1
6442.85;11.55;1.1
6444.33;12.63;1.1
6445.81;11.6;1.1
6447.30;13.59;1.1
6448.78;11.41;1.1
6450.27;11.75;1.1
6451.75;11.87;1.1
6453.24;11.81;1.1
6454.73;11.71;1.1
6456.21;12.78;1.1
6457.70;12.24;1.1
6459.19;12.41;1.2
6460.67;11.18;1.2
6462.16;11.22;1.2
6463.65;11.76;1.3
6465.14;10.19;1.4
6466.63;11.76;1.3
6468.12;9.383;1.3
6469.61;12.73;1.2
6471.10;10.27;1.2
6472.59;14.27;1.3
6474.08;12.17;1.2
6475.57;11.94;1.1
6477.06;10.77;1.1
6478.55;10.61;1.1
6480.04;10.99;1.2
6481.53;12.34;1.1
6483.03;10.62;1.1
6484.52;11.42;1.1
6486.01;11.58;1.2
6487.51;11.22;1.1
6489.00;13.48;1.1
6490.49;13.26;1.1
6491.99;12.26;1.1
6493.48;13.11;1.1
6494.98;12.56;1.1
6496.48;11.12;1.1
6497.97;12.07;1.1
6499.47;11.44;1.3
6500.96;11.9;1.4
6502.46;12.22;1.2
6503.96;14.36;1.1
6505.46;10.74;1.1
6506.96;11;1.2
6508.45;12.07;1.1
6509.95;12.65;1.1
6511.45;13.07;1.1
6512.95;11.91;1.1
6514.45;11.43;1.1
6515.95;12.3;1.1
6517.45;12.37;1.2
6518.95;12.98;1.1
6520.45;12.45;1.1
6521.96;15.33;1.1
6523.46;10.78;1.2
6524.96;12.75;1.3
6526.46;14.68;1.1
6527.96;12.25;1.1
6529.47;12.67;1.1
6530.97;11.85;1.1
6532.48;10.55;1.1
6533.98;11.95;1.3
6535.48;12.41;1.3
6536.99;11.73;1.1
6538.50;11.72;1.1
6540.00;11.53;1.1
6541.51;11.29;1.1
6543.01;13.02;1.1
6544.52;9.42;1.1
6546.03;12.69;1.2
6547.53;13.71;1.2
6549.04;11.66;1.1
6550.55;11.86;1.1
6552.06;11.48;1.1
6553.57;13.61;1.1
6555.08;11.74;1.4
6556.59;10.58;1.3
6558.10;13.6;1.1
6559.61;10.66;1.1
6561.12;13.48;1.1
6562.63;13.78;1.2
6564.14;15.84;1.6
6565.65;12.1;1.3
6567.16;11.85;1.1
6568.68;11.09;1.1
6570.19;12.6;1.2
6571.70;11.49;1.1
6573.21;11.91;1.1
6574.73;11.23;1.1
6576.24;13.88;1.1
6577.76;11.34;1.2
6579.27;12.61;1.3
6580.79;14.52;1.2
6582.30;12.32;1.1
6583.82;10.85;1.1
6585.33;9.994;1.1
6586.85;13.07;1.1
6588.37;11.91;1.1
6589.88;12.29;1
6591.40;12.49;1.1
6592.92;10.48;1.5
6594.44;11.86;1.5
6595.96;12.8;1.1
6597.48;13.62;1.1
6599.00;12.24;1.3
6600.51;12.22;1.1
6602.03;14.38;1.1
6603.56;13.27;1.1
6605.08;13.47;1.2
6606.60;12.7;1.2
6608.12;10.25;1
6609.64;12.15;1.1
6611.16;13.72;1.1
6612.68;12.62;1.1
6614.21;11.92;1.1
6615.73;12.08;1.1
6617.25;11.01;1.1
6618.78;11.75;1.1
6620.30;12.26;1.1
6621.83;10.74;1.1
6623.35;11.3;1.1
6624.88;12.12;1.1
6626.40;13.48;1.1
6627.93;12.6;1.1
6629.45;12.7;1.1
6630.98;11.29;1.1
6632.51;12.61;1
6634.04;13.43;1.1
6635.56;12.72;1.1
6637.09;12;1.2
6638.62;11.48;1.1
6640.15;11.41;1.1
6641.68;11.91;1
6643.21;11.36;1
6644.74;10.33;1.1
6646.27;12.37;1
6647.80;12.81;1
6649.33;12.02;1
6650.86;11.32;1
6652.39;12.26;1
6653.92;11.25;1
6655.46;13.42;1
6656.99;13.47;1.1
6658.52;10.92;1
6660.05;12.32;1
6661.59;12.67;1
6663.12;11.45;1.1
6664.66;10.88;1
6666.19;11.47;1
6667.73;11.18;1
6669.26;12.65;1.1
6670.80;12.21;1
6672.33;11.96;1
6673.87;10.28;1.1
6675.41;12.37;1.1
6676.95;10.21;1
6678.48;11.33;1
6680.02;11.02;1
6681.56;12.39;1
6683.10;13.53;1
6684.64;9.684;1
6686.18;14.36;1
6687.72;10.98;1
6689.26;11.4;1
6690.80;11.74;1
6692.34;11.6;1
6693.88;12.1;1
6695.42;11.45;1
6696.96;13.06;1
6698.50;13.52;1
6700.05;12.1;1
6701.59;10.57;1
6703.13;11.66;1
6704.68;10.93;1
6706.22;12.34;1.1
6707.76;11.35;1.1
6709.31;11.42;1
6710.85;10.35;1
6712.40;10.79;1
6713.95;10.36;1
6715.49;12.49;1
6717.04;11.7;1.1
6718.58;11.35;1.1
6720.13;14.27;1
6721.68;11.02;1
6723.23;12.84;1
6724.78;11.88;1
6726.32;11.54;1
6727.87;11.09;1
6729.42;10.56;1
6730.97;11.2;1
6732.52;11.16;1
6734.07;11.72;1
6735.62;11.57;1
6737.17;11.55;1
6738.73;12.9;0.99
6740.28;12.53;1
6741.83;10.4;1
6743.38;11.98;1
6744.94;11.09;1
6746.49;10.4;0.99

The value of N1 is 0.97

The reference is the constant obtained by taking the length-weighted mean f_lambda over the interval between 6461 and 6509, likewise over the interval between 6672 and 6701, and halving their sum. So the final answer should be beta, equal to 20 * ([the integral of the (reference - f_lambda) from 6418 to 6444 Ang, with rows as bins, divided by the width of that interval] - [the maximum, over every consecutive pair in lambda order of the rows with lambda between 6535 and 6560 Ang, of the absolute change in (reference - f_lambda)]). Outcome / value -85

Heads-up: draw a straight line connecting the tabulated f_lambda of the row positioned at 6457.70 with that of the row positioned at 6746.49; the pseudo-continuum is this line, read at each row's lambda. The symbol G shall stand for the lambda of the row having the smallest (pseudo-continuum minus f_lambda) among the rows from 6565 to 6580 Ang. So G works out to 6576.24 Ang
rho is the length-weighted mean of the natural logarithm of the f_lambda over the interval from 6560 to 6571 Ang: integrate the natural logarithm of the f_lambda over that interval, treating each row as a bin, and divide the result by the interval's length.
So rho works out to 2.55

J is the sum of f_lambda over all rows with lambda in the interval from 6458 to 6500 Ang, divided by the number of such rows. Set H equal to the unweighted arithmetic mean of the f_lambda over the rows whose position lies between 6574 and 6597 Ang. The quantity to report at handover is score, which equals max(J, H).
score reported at 12.1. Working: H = 12.1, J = 11.7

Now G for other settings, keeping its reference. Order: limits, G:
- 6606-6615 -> 6611.16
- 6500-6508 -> 6503.96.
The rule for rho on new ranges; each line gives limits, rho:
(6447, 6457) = 2.49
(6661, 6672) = 2.47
